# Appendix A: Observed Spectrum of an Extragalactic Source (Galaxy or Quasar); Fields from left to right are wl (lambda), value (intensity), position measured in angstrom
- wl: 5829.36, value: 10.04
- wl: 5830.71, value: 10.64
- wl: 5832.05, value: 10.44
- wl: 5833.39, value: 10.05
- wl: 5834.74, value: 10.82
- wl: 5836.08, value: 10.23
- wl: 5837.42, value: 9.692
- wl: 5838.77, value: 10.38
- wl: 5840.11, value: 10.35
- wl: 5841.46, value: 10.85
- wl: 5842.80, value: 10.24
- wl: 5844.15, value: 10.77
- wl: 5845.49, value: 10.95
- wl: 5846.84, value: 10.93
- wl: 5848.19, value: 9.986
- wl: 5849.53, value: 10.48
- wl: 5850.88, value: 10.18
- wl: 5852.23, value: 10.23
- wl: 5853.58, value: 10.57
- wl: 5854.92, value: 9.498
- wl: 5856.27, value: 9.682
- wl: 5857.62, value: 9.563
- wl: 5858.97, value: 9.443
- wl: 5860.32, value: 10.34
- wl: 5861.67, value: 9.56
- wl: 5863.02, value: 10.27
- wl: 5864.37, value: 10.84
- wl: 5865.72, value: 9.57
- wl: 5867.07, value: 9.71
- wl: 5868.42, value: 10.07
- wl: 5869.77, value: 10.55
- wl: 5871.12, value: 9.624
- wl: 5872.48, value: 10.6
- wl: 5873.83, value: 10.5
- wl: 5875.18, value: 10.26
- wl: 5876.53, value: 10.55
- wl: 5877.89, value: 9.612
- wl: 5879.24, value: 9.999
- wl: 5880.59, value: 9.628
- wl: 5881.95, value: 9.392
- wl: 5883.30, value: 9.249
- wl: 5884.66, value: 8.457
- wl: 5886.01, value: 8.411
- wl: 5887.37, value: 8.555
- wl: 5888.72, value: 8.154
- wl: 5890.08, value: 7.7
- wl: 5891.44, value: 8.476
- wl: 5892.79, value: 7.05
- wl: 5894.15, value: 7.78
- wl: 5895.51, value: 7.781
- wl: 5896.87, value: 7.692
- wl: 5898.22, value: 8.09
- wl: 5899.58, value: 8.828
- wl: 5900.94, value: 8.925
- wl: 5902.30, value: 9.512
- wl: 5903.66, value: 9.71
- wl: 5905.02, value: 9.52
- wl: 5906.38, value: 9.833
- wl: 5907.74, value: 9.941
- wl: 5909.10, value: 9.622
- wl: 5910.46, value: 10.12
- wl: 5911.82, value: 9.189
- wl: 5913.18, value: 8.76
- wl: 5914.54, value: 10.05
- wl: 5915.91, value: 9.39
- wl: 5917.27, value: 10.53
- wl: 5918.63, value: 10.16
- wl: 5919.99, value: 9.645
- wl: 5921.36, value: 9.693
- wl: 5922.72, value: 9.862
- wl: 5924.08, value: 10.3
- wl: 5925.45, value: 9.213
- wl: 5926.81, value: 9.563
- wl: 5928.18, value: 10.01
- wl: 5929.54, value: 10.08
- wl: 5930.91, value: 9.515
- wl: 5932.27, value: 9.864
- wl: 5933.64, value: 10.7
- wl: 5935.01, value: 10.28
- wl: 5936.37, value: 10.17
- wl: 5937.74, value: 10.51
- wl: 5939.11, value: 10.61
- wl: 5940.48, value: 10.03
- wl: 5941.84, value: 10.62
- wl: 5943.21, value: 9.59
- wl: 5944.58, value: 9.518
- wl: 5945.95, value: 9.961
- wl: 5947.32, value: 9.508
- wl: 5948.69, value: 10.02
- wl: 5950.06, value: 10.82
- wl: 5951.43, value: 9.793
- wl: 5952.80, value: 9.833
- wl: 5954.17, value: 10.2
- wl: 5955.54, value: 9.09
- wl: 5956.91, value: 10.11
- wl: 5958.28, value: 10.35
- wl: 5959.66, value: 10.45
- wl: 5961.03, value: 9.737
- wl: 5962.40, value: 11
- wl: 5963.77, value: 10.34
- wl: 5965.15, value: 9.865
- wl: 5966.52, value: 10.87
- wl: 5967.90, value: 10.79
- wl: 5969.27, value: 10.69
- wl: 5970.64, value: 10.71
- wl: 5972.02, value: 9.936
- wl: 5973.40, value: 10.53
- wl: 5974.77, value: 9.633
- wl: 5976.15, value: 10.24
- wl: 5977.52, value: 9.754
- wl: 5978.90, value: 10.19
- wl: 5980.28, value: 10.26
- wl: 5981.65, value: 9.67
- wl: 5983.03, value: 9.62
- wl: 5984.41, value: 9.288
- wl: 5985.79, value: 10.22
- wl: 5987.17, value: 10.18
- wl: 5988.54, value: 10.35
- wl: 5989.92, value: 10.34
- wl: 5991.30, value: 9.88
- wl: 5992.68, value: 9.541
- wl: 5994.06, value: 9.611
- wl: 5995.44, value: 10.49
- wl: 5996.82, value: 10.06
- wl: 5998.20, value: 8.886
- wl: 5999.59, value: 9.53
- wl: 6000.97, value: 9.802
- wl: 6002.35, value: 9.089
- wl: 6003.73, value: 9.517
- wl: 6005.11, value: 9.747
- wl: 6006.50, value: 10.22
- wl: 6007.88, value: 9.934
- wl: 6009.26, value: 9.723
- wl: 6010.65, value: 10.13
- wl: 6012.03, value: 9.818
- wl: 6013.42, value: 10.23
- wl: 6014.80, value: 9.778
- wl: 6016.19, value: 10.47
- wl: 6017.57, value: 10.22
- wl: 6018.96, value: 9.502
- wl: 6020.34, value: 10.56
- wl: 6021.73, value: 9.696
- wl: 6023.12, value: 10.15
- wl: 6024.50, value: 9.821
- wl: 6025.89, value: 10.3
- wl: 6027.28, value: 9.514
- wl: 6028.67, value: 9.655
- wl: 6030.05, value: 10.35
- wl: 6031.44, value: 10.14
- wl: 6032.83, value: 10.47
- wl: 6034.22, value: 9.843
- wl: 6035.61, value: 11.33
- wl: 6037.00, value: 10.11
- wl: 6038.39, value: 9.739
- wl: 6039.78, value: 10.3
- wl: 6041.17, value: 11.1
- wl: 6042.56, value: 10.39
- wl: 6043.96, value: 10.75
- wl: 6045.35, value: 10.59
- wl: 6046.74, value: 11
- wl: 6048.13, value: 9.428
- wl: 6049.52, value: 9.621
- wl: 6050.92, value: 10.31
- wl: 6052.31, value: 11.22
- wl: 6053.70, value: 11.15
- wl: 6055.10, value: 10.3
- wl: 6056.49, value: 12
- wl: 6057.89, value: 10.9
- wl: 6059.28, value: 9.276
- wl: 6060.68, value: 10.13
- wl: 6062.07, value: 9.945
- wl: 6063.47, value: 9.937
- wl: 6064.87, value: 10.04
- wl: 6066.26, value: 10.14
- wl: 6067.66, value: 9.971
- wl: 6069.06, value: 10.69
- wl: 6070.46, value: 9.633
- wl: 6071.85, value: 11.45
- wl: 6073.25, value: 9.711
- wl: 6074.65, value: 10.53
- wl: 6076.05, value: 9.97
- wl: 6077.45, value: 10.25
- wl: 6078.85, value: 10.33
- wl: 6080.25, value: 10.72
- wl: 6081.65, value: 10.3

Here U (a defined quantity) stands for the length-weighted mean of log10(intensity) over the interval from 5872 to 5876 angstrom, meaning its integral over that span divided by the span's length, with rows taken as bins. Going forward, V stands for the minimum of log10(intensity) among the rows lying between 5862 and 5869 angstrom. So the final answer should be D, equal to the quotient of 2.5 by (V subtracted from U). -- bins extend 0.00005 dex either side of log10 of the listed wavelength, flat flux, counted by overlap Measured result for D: 62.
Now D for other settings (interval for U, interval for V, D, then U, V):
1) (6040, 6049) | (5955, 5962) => 40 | 1.02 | 0.96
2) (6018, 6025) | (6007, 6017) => 240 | 1.00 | 0.99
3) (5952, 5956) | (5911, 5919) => 54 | 0.99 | 0.94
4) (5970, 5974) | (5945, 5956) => 45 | 1.01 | 0.96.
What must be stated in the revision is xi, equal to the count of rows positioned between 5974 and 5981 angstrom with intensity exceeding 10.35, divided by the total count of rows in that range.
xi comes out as 0.00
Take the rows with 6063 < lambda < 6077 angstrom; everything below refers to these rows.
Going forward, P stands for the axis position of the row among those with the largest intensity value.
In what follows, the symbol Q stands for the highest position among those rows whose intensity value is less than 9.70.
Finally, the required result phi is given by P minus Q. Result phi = 1.4 angstrom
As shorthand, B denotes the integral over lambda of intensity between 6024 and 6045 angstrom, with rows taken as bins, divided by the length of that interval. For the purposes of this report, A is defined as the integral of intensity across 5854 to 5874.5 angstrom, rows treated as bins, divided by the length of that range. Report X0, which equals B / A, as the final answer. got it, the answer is 1.03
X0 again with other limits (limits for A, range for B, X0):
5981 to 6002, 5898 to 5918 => 0.97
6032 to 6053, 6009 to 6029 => 0.96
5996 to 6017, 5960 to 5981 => 1.05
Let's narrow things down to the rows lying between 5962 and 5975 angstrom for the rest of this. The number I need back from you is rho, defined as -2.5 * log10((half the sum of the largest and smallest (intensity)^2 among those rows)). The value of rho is -5.072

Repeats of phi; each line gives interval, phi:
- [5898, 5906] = -1.4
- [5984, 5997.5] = 1.4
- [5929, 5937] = 2.7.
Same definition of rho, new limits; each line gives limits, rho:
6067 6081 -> -5.123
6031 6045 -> -5.119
